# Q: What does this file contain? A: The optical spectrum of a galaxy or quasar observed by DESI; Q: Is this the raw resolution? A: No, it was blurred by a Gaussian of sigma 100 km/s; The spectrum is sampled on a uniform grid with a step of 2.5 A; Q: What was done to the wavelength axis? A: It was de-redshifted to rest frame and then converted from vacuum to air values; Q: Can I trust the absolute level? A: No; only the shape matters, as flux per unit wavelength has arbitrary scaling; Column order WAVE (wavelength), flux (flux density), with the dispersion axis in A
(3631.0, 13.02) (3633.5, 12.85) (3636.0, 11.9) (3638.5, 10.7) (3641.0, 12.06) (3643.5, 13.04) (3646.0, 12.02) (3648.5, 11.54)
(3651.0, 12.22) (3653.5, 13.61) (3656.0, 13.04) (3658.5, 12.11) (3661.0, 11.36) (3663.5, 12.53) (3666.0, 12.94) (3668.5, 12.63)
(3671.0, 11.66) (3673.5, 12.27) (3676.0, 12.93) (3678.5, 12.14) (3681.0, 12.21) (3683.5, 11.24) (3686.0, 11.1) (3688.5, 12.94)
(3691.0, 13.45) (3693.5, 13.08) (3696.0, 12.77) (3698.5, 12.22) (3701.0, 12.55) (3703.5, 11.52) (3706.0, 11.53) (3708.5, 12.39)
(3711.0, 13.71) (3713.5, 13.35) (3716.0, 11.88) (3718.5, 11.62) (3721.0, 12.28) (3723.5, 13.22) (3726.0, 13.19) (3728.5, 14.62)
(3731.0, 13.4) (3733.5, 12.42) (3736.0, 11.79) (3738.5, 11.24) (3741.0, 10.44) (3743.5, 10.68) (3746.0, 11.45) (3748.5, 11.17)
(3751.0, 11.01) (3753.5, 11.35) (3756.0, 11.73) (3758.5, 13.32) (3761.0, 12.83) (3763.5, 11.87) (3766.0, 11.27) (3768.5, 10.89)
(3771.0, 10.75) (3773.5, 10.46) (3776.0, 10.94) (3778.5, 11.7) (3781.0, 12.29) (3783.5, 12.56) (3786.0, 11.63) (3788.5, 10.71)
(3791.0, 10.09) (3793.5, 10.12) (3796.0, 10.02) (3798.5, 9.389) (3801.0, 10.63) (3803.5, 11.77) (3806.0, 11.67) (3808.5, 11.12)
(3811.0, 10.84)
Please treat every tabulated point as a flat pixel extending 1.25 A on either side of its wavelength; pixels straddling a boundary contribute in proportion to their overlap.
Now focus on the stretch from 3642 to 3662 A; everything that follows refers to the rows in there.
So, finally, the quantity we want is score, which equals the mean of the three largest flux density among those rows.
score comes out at 13.2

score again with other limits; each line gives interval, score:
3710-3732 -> 13.9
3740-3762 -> 12.6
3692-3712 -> 13.2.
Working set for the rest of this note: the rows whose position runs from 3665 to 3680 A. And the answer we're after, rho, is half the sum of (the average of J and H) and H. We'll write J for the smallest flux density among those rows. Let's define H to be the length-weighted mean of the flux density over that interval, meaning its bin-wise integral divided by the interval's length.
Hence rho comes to 12.2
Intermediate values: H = 12.4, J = 11.66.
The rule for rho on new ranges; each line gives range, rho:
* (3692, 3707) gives 12.1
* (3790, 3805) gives 10.1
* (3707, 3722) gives 12.3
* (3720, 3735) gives 13.0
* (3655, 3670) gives 12.1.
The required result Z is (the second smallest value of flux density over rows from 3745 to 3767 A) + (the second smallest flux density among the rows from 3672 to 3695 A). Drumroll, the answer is 22.4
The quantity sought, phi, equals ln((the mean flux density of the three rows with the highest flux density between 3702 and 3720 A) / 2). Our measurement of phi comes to 1.883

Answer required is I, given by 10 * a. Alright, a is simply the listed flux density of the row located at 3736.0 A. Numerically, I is 118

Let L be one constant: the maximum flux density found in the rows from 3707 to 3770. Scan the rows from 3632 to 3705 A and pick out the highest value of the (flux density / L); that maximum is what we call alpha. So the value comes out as 0.93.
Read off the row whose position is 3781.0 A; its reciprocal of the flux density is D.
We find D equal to 0.081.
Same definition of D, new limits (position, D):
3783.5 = 0.080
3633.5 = 0.078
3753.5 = 0.088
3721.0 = 0.081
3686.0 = 0.090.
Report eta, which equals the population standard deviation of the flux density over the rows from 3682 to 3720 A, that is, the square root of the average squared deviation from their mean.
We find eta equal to 0.82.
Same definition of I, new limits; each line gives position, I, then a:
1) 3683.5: 112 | 11.24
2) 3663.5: 125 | 12.53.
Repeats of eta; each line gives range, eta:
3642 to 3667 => 0.68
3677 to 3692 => 0.84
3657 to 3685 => 0.55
